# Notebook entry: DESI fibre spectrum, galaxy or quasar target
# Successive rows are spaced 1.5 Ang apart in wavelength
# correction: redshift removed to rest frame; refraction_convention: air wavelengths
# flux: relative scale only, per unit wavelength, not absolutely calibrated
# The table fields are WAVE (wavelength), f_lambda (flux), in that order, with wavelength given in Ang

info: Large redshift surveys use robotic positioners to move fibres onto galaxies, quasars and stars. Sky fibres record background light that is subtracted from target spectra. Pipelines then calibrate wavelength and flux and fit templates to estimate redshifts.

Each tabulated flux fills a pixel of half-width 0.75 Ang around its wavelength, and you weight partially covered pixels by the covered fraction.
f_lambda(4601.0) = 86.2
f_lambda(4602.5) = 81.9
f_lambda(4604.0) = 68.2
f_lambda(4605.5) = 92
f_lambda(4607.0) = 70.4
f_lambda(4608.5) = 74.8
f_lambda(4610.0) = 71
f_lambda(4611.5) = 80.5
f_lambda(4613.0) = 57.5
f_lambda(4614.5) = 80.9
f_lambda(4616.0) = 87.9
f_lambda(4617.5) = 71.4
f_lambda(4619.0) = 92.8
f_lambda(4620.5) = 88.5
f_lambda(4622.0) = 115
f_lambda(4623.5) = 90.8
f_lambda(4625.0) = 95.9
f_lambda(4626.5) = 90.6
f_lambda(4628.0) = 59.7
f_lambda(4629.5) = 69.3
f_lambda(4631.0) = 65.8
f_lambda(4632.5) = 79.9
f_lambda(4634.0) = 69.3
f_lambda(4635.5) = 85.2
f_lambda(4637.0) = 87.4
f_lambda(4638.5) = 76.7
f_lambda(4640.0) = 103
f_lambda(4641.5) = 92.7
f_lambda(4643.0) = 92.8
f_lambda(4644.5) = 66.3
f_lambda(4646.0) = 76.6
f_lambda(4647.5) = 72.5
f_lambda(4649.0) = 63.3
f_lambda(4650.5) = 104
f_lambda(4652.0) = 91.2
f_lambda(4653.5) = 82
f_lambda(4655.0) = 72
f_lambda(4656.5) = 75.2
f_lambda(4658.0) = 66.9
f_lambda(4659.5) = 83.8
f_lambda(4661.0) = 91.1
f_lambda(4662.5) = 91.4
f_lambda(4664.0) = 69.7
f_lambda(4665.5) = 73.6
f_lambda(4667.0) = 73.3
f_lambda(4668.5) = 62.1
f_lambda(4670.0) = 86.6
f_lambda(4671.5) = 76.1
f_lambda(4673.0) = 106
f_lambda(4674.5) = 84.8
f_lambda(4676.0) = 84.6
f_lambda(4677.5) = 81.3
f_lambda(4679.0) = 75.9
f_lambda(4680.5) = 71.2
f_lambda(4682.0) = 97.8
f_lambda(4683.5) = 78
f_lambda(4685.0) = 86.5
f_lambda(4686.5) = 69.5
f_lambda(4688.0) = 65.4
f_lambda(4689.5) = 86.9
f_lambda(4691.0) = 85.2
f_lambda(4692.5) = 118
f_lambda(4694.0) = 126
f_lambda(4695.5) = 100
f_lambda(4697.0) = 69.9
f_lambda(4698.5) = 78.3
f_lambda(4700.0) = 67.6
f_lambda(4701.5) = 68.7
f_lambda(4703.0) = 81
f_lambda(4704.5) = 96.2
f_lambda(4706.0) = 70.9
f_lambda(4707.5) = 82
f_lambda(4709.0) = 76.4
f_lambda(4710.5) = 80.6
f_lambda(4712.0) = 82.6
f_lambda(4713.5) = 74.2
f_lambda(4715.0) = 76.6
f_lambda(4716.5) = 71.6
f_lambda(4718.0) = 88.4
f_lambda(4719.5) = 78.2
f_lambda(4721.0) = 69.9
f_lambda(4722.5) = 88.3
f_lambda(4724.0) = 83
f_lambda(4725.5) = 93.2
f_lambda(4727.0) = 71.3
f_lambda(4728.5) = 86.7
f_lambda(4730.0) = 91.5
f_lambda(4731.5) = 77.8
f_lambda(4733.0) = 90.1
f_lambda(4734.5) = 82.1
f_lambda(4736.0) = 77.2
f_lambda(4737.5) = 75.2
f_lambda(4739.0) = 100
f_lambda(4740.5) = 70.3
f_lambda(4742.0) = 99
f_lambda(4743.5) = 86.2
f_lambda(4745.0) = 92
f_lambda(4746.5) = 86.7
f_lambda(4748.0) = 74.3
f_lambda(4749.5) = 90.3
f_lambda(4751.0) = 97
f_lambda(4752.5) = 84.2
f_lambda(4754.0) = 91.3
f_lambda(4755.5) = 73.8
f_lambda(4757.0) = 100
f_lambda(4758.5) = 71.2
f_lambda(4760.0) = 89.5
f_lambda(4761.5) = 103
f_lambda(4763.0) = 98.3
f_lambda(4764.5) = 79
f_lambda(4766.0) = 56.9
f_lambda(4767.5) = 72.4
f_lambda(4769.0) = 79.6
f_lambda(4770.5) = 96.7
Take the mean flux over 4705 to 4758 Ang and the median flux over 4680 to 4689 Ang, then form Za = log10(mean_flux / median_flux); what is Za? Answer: 0.048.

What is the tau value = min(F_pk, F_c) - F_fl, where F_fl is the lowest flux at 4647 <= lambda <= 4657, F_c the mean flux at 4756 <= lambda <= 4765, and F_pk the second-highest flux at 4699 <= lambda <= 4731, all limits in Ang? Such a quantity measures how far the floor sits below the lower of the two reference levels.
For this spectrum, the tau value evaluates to 27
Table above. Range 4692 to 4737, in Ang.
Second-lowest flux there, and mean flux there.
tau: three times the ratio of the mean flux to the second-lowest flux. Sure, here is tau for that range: 3.6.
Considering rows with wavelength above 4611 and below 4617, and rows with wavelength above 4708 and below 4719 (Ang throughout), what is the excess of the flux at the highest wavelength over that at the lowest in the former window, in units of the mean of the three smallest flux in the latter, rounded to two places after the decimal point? 0.10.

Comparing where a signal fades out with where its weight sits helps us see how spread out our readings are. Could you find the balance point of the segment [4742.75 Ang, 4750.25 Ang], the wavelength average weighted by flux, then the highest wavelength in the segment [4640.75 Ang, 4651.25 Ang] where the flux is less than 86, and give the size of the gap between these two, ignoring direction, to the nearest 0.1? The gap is 97.5 Ang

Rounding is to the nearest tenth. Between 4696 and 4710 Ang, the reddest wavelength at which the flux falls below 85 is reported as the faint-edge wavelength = 4709.0 Ang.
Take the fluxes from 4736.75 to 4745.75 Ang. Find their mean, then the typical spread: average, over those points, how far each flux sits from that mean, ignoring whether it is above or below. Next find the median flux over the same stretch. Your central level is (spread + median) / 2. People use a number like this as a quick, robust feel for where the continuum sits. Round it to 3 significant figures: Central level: 49.5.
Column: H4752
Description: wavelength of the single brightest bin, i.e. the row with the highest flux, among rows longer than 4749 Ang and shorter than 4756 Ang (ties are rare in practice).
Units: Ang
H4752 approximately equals 4751.0 Ang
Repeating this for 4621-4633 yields 4622.0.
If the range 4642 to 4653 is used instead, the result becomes 4650.5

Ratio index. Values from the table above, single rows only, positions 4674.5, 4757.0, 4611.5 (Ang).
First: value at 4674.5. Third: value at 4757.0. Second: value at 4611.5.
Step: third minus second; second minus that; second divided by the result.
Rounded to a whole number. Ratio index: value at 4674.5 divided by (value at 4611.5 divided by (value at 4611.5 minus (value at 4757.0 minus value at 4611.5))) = 64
